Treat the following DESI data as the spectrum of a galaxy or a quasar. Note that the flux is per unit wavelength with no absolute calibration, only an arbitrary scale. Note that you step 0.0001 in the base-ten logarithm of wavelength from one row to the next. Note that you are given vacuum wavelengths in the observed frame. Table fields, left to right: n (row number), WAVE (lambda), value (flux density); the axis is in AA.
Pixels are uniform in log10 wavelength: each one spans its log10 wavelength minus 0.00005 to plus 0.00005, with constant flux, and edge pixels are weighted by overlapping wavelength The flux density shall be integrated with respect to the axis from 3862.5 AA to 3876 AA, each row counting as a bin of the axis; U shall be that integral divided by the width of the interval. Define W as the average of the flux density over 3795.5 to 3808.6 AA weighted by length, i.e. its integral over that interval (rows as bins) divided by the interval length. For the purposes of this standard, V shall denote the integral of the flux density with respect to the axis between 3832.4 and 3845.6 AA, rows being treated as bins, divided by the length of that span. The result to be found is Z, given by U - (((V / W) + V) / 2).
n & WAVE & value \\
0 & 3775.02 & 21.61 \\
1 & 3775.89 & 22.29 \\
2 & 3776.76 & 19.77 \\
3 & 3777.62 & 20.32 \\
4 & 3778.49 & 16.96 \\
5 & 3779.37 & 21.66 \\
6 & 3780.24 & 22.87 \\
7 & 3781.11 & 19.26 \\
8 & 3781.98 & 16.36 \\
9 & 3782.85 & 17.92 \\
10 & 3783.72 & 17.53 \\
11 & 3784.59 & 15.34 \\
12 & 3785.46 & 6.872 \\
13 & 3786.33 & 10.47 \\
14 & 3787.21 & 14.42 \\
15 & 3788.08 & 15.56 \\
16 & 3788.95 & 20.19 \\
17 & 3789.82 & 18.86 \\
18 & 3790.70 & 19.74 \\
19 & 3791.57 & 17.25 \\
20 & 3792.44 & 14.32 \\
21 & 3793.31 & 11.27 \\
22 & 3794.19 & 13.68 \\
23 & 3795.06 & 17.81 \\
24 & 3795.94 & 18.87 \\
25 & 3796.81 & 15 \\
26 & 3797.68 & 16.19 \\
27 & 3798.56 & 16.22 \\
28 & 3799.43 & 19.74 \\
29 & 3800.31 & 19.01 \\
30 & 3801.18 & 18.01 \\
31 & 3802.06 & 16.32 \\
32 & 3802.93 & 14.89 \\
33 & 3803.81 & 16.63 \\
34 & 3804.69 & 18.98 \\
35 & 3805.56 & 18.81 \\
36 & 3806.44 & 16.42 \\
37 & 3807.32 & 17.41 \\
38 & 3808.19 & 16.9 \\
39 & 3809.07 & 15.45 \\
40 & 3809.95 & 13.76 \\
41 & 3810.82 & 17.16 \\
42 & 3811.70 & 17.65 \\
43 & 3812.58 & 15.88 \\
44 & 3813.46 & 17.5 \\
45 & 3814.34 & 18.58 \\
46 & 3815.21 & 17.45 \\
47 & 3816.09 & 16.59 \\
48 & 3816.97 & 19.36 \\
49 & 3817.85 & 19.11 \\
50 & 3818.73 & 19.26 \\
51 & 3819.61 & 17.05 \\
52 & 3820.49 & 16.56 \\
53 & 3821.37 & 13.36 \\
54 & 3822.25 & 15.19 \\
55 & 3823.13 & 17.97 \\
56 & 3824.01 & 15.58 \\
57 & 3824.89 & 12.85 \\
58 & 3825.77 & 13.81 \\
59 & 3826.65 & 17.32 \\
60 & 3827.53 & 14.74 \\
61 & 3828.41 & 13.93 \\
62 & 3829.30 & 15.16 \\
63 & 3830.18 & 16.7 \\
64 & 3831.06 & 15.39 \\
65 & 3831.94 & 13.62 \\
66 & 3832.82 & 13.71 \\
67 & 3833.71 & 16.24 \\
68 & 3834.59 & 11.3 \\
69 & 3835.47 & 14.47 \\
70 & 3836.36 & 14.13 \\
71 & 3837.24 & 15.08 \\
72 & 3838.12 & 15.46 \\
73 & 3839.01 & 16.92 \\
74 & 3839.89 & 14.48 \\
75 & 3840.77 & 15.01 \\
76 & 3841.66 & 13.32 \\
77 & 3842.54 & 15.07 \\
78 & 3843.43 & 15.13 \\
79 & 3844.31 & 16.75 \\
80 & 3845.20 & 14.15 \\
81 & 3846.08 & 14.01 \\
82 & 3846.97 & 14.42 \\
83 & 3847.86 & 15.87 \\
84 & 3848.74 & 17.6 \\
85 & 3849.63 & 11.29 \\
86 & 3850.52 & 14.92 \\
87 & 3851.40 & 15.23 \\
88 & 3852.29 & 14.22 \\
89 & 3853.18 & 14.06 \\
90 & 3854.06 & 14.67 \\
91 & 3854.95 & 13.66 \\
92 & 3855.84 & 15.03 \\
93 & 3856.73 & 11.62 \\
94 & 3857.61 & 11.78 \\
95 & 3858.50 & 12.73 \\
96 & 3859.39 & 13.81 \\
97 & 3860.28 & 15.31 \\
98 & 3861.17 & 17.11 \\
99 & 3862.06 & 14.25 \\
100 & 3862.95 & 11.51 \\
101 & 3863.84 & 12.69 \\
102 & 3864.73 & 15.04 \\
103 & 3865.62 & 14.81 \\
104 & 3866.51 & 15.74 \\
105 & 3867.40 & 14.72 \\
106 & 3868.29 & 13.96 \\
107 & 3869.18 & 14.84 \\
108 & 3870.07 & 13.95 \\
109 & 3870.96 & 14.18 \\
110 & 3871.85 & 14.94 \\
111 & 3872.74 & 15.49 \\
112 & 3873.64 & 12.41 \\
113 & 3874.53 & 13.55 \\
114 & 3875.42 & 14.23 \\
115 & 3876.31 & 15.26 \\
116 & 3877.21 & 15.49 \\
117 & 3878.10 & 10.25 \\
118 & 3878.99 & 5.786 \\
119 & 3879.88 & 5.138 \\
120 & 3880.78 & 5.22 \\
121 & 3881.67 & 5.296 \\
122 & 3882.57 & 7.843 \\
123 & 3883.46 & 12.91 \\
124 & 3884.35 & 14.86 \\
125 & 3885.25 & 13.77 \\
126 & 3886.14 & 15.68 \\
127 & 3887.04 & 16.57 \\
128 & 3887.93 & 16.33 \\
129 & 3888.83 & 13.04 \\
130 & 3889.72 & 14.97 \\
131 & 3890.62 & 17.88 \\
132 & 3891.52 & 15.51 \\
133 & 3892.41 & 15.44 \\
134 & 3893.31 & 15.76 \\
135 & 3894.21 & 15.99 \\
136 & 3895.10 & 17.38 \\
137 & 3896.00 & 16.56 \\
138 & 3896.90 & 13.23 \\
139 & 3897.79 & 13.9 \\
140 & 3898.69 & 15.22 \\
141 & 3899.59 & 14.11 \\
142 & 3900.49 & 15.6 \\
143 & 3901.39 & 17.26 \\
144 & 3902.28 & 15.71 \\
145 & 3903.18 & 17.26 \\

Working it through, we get 6.4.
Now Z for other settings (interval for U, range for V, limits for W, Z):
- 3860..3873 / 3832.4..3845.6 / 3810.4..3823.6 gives 6.8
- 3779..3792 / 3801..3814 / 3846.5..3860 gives 8.0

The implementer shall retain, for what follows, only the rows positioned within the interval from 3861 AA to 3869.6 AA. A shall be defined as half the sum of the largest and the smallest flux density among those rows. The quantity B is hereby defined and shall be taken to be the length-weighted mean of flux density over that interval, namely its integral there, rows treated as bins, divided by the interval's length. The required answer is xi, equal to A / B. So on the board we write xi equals 0.995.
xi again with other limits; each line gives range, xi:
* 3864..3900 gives 0.842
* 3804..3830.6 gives 0.973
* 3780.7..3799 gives 0.853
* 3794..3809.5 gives 0.979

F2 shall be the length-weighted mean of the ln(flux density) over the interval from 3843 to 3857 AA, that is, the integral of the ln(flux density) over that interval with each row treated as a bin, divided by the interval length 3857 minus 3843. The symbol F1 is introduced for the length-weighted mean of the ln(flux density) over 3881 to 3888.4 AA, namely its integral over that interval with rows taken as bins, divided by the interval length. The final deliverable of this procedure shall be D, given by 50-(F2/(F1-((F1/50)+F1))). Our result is 104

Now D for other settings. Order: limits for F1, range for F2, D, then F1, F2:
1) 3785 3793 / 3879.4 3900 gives 98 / 2.68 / 2.55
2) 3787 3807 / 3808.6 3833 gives 99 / 2.82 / 2.77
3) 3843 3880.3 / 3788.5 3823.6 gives 104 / 2.61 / 2.83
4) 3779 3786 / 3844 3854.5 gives 98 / 2.79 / 2.69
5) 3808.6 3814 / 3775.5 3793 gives 101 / 2.78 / 2.82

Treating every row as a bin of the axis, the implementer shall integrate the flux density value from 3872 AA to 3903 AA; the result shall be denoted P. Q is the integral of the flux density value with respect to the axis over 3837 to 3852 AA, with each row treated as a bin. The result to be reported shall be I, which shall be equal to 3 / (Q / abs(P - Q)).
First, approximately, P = 424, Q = 225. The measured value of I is 2.7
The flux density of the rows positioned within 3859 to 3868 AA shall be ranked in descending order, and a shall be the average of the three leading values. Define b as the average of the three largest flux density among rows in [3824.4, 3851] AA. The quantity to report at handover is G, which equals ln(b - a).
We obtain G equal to 0.2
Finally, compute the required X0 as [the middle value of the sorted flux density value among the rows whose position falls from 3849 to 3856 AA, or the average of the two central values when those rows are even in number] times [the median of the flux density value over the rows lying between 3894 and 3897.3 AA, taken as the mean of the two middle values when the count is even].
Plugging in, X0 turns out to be 235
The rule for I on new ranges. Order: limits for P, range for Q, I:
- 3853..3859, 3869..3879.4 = 1.3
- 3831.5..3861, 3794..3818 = 0.1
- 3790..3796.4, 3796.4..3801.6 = 0.4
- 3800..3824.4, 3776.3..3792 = 1.6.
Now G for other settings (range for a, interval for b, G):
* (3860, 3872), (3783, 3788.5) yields -2.4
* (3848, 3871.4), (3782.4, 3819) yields 1.1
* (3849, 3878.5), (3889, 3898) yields 0.1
